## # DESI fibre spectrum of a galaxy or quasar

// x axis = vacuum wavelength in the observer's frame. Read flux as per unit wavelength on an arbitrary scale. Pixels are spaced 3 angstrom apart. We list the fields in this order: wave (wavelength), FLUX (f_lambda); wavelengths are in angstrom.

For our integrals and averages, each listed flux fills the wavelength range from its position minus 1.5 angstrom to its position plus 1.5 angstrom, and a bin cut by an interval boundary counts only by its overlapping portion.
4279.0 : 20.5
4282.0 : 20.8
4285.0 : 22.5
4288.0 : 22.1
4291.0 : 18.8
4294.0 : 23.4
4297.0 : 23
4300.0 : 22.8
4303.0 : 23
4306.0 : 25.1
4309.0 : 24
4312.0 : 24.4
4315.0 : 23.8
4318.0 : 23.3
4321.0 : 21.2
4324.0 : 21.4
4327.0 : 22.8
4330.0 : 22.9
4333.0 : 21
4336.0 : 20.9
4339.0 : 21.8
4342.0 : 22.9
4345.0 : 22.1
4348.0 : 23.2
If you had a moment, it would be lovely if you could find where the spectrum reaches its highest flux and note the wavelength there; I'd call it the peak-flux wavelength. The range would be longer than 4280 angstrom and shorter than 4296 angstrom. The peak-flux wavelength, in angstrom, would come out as 4294.0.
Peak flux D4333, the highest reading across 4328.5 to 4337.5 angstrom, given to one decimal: 22.9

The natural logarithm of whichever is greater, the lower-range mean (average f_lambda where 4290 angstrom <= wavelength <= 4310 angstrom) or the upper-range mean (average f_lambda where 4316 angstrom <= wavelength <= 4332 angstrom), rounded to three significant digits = 3.13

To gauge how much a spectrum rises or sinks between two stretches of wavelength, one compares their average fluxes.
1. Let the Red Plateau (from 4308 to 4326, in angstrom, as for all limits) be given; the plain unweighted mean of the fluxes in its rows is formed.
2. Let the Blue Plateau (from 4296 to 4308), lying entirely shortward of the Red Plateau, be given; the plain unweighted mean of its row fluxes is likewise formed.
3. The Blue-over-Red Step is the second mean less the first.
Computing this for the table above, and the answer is 0.5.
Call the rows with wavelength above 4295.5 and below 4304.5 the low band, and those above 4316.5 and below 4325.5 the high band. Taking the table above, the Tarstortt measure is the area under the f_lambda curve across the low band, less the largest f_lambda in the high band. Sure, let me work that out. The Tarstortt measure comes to 183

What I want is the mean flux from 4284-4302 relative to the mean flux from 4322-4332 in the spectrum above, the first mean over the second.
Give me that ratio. 0.99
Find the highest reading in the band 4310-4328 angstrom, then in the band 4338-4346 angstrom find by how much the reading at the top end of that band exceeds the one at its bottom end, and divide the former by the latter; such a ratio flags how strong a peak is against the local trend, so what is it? 81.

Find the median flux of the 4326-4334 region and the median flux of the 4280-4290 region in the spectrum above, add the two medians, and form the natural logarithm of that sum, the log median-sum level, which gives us 3.80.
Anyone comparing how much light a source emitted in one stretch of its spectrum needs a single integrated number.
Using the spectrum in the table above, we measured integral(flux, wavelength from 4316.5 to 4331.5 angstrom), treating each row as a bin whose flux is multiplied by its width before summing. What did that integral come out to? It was 335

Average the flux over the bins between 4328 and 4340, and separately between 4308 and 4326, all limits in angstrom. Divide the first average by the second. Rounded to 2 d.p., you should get 0.94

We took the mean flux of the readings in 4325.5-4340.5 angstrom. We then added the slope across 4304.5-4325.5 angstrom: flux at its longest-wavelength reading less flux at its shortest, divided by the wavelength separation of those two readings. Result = 21.7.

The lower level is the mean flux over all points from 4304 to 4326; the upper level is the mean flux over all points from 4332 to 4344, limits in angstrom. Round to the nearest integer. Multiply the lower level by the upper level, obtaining 505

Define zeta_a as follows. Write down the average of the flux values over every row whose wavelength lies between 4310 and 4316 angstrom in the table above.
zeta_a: 24.1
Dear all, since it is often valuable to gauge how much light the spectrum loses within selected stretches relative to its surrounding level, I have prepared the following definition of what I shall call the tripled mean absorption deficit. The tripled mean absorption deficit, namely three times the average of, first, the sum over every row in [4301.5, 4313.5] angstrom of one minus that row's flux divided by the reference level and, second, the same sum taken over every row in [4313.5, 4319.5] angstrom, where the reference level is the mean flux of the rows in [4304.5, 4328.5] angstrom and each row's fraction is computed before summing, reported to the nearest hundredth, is -0.26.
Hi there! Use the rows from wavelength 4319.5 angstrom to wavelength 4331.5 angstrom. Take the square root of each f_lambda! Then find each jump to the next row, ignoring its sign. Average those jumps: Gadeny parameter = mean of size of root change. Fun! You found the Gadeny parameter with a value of 0.06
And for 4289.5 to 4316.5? 0.13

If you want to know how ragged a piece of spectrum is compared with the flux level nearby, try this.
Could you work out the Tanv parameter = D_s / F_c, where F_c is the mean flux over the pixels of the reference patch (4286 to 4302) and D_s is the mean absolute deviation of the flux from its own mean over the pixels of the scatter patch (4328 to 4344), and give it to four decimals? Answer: 0.0363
